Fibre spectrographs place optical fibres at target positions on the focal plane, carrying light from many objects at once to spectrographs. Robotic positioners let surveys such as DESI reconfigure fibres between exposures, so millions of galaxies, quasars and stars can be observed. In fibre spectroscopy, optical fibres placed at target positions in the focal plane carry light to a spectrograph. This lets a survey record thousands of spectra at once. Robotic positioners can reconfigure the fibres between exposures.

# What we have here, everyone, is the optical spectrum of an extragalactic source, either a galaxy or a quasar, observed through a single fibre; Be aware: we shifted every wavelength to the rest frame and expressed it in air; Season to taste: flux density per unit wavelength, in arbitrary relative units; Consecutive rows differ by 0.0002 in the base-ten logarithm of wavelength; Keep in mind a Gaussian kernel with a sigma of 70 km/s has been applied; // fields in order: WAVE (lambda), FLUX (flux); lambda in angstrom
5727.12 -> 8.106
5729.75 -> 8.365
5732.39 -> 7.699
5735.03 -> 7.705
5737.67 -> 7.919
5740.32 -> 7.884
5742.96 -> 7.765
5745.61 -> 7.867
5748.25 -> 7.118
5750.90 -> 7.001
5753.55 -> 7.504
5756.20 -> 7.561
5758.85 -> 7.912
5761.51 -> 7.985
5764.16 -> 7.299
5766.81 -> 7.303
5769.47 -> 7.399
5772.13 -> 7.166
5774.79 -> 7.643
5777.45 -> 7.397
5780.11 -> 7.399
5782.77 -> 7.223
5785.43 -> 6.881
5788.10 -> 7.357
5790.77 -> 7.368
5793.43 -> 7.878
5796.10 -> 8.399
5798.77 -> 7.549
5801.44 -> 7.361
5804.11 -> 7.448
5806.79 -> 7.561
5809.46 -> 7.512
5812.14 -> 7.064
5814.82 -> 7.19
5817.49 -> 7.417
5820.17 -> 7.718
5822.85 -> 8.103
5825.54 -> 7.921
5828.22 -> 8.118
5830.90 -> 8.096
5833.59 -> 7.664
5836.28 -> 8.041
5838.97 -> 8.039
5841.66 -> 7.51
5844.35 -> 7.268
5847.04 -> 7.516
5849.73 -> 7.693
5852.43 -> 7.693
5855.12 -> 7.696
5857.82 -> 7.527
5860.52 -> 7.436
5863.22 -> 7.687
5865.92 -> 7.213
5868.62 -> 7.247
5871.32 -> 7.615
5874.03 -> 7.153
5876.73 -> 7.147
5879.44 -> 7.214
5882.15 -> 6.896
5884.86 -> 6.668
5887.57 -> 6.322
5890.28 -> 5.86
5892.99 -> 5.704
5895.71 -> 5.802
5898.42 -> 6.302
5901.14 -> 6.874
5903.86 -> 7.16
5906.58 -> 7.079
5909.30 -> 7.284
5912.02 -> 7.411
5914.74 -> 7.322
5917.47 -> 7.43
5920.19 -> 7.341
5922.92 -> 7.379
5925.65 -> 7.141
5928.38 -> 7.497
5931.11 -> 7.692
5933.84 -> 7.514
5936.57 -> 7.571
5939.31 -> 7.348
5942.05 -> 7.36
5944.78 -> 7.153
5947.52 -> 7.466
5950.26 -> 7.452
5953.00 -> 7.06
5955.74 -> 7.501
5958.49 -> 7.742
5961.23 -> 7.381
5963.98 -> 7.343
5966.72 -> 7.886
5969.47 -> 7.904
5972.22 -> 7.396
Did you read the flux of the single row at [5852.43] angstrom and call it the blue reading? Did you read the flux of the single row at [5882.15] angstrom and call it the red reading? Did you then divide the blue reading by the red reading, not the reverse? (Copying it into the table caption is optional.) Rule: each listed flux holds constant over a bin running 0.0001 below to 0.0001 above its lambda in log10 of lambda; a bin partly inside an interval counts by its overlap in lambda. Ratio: 1.12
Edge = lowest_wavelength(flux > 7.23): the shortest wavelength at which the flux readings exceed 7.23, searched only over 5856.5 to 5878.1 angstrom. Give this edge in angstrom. 5857.82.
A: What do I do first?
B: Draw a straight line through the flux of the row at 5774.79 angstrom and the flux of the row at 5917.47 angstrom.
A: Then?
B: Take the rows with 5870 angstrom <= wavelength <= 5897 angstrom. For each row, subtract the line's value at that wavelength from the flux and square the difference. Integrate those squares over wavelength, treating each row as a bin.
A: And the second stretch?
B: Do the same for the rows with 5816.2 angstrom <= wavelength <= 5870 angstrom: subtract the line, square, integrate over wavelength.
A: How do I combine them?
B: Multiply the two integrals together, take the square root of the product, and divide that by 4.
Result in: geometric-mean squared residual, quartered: 3.1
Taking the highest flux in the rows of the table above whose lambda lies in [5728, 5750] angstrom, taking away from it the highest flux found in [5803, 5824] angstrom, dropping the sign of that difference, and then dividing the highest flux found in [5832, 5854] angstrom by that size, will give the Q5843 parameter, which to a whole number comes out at 31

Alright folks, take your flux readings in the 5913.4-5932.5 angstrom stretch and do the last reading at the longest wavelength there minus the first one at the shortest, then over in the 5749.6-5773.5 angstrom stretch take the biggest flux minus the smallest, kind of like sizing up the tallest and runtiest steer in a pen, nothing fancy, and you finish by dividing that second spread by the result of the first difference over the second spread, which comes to 3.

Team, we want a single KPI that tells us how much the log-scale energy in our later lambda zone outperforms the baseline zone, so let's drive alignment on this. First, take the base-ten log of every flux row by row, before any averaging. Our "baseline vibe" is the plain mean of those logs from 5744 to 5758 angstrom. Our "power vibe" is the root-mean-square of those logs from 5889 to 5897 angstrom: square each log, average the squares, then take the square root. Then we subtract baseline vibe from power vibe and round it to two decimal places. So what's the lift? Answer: -0.11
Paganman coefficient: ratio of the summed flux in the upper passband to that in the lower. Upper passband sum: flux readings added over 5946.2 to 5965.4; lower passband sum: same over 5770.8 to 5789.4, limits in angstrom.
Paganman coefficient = 1.02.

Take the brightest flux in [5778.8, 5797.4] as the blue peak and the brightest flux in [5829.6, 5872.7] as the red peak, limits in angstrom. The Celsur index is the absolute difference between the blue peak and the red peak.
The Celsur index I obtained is 0.3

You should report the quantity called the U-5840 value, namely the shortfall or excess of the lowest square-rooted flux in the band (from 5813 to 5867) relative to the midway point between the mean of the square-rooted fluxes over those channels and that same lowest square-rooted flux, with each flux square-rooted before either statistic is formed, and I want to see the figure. -0.044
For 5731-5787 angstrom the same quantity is -0.058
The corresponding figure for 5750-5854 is -0.064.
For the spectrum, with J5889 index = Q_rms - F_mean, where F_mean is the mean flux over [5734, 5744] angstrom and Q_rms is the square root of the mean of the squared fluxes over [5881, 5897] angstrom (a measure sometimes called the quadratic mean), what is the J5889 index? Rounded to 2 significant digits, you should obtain -1.6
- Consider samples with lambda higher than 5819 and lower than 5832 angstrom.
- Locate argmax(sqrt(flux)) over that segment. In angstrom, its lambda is 5828.22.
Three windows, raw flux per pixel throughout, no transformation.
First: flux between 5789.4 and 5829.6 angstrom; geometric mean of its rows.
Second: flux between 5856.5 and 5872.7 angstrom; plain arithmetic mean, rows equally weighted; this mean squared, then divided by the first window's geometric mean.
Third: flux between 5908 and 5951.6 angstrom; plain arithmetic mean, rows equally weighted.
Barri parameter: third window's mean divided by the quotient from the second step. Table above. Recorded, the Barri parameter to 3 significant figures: 1.02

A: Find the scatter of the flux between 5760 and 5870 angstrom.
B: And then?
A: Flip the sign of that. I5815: -0.33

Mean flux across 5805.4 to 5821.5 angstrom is 7.41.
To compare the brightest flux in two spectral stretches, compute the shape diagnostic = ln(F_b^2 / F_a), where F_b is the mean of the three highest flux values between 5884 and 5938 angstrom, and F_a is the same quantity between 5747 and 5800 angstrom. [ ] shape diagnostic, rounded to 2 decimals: 1.96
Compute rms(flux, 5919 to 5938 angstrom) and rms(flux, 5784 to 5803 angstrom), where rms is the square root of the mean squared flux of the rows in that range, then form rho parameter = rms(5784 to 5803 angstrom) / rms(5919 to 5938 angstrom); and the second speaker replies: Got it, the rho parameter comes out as 1.014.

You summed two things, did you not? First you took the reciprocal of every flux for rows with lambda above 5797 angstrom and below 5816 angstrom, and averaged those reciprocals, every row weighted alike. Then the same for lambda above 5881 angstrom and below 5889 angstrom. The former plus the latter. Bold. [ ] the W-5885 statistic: 0.287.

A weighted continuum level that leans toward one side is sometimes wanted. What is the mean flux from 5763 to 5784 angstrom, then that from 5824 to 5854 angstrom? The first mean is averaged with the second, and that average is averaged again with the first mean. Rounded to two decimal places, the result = 7.46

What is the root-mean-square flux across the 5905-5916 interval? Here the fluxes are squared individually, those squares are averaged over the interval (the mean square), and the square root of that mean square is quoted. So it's 7.28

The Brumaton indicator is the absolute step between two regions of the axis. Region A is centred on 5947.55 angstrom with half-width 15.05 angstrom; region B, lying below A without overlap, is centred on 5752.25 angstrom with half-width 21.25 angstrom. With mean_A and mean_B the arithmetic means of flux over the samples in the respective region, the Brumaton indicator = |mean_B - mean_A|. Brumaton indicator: 0.15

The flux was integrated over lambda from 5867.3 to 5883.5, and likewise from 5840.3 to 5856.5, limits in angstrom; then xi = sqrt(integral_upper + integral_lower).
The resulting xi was 15.47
